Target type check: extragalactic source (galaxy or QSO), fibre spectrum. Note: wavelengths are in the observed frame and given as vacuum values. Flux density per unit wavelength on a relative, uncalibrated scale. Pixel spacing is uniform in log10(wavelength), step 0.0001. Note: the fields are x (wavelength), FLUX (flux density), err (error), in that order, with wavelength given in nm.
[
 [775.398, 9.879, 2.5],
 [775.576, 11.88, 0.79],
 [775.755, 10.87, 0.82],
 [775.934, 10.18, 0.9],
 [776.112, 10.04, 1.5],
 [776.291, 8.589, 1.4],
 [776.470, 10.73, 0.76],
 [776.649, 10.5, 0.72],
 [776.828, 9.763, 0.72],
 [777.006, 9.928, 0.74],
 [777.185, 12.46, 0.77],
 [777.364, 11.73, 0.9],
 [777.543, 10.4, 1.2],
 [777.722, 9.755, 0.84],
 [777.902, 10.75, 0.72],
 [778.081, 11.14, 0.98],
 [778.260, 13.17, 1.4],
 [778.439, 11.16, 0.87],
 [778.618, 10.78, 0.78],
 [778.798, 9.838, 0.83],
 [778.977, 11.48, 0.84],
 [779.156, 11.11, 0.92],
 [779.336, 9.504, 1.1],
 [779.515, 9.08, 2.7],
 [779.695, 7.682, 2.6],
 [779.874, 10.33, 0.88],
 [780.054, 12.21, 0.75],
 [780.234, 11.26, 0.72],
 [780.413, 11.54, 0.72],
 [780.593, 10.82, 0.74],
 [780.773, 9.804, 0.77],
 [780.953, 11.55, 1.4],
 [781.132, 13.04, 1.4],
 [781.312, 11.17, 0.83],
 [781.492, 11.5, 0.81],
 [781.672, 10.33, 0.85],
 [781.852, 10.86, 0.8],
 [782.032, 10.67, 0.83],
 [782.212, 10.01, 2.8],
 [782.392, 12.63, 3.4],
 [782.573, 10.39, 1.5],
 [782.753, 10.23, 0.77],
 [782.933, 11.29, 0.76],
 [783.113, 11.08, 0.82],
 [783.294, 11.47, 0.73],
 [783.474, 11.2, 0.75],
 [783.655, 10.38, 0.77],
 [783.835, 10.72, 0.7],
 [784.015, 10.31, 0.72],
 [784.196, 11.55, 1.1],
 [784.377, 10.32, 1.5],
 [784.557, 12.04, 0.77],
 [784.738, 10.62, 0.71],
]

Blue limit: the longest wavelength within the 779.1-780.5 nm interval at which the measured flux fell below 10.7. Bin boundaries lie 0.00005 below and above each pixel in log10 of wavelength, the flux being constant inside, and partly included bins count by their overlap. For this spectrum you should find 779.874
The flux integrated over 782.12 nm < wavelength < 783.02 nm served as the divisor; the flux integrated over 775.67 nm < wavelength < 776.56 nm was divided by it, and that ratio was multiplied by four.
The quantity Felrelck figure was 3.7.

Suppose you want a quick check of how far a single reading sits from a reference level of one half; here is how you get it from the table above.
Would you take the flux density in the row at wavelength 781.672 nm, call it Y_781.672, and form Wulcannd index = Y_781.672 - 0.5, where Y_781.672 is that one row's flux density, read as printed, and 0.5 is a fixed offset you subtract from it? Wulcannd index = 9.8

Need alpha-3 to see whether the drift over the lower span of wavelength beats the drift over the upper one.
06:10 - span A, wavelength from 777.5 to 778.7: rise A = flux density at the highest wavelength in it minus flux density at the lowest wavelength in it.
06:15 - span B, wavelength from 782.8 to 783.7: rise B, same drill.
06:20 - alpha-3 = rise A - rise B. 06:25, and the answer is 1.3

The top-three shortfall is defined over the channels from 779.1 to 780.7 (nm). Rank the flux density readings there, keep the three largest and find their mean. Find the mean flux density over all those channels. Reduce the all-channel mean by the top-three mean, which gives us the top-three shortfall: -1.3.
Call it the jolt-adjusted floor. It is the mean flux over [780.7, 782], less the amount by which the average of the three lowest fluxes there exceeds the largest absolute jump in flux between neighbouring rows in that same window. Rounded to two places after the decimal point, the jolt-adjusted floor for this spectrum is 2.72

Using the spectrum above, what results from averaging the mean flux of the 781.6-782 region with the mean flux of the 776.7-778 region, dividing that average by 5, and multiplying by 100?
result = 213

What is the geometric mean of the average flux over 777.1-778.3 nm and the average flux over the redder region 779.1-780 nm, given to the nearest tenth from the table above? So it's 10.4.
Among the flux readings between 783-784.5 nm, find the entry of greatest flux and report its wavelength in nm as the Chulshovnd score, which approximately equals 784.196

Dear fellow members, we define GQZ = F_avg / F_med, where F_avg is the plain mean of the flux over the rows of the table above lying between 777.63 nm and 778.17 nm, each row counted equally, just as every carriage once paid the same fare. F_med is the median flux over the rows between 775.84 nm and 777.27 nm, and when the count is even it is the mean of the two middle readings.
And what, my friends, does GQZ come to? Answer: 1.04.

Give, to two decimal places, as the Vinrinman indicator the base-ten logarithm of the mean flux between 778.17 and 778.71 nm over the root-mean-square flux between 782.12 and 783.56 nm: 0.02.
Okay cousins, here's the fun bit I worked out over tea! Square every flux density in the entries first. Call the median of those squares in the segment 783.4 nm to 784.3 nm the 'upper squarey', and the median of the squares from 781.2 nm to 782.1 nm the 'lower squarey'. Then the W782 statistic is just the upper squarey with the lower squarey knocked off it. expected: -3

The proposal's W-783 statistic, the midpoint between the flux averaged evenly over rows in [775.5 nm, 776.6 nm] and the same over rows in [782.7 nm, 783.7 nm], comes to 10.7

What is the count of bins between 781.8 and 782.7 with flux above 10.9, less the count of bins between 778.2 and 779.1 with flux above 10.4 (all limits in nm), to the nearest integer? -3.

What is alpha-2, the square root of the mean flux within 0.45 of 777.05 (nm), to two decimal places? 3.30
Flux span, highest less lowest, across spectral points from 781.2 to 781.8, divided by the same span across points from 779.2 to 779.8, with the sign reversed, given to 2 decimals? -0.64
